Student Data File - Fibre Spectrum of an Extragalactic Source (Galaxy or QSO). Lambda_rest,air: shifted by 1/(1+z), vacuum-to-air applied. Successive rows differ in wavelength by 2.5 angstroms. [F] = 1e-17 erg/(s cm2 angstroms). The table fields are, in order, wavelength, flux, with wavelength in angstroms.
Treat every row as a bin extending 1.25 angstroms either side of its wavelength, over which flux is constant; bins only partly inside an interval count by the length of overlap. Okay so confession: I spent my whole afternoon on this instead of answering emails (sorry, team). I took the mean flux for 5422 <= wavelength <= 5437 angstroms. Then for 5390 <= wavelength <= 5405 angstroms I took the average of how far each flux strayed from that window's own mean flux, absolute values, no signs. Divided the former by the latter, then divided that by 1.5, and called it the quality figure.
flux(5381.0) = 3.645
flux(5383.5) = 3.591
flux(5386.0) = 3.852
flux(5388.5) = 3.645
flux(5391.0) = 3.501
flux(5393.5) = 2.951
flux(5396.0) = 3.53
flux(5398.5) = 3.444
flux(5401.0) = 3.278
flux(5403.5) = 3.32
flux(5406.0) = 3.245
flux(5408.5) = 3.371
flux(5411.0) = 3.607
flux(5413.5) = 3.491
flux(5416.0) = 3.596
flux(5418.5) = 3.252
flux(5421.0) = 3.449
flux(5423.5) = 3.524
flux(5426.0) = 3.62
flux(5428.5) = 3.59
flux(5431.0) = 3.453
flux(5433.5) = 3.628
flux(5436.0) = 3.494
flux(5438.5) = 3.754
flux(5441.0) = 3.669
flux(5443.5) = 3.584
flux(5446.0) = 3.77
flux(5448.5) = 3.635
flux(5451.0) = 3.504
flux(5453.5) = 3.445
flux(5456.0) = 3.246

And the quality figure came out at 15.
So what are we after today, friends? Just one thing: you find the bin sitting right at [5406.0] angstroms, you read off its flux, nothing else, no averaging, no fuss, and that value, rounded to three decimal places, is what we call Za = 3.245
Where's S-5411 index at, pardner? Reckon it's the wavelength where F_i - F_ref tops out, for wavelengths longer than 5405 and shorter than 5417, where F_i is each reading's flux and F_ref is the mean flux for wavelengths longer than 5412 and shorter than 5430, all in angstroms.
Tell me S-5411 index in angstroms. 5411.0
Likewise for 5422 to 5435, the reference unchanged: 5433.5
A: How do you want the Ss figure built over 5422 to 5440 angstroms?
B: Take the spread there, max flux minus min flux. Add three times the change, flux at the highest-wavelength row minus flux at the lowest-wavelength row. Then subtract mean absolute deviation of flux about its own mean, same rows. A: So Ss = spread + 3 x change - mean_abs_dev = 0.91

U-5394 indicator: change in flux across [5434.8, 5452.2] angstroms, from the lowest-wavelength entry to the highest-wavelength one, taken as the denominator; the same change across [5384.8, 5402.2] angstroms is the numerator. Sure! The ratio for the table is -57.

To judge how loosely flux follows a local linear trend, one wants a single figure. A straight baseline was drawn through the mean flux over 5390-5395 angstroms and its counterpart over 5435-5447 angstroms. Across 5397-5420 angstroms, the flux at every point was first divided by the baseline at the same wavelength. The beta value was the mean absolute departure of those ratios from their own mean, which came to 0.032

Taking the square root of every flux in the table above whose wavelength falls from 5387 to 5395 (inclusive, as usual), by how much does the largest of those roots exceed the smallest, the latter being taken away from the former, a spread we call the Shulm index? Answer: 0.19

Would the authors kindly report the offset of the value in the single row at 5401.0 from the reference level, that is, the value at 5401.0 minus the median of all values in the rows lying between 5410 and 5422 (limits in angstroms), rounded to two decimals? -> -0.21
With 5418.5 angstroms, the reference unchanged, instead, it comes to -0.24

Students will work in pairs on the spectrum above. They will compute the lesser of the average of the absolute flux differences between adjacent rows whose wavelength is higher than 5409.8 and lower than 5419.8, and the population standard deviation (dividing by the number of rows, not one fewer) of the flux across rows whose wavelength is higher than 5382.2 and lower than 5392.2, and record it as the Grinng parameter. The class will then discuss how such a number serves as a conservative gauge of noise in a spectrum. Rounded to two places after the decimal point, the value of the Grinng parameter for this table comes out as 0.13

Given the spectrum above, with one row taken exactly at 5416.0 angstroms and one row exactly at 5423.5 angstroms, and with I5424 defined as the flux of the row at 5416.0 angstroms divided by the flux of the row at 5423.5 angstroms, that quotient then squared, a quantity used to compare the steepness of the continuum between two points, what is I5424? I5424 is 1.041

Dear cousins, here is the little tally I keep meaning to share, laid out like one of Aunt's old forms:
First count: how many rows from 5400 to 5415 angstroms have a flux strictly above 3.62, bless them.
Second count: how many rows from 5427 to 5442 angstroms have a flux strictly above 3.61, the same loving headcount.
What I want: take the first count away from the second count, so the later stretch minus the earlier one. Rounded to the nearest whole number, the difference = 3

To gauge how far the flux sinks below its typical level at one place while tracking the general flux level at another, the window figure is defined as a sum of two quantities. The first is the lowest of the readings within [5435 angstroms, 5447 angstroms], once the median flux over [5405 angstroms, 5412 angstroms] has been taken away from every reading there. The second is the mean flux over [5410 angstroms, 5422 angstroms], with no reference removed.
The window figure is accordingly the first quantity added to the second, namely 3.60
